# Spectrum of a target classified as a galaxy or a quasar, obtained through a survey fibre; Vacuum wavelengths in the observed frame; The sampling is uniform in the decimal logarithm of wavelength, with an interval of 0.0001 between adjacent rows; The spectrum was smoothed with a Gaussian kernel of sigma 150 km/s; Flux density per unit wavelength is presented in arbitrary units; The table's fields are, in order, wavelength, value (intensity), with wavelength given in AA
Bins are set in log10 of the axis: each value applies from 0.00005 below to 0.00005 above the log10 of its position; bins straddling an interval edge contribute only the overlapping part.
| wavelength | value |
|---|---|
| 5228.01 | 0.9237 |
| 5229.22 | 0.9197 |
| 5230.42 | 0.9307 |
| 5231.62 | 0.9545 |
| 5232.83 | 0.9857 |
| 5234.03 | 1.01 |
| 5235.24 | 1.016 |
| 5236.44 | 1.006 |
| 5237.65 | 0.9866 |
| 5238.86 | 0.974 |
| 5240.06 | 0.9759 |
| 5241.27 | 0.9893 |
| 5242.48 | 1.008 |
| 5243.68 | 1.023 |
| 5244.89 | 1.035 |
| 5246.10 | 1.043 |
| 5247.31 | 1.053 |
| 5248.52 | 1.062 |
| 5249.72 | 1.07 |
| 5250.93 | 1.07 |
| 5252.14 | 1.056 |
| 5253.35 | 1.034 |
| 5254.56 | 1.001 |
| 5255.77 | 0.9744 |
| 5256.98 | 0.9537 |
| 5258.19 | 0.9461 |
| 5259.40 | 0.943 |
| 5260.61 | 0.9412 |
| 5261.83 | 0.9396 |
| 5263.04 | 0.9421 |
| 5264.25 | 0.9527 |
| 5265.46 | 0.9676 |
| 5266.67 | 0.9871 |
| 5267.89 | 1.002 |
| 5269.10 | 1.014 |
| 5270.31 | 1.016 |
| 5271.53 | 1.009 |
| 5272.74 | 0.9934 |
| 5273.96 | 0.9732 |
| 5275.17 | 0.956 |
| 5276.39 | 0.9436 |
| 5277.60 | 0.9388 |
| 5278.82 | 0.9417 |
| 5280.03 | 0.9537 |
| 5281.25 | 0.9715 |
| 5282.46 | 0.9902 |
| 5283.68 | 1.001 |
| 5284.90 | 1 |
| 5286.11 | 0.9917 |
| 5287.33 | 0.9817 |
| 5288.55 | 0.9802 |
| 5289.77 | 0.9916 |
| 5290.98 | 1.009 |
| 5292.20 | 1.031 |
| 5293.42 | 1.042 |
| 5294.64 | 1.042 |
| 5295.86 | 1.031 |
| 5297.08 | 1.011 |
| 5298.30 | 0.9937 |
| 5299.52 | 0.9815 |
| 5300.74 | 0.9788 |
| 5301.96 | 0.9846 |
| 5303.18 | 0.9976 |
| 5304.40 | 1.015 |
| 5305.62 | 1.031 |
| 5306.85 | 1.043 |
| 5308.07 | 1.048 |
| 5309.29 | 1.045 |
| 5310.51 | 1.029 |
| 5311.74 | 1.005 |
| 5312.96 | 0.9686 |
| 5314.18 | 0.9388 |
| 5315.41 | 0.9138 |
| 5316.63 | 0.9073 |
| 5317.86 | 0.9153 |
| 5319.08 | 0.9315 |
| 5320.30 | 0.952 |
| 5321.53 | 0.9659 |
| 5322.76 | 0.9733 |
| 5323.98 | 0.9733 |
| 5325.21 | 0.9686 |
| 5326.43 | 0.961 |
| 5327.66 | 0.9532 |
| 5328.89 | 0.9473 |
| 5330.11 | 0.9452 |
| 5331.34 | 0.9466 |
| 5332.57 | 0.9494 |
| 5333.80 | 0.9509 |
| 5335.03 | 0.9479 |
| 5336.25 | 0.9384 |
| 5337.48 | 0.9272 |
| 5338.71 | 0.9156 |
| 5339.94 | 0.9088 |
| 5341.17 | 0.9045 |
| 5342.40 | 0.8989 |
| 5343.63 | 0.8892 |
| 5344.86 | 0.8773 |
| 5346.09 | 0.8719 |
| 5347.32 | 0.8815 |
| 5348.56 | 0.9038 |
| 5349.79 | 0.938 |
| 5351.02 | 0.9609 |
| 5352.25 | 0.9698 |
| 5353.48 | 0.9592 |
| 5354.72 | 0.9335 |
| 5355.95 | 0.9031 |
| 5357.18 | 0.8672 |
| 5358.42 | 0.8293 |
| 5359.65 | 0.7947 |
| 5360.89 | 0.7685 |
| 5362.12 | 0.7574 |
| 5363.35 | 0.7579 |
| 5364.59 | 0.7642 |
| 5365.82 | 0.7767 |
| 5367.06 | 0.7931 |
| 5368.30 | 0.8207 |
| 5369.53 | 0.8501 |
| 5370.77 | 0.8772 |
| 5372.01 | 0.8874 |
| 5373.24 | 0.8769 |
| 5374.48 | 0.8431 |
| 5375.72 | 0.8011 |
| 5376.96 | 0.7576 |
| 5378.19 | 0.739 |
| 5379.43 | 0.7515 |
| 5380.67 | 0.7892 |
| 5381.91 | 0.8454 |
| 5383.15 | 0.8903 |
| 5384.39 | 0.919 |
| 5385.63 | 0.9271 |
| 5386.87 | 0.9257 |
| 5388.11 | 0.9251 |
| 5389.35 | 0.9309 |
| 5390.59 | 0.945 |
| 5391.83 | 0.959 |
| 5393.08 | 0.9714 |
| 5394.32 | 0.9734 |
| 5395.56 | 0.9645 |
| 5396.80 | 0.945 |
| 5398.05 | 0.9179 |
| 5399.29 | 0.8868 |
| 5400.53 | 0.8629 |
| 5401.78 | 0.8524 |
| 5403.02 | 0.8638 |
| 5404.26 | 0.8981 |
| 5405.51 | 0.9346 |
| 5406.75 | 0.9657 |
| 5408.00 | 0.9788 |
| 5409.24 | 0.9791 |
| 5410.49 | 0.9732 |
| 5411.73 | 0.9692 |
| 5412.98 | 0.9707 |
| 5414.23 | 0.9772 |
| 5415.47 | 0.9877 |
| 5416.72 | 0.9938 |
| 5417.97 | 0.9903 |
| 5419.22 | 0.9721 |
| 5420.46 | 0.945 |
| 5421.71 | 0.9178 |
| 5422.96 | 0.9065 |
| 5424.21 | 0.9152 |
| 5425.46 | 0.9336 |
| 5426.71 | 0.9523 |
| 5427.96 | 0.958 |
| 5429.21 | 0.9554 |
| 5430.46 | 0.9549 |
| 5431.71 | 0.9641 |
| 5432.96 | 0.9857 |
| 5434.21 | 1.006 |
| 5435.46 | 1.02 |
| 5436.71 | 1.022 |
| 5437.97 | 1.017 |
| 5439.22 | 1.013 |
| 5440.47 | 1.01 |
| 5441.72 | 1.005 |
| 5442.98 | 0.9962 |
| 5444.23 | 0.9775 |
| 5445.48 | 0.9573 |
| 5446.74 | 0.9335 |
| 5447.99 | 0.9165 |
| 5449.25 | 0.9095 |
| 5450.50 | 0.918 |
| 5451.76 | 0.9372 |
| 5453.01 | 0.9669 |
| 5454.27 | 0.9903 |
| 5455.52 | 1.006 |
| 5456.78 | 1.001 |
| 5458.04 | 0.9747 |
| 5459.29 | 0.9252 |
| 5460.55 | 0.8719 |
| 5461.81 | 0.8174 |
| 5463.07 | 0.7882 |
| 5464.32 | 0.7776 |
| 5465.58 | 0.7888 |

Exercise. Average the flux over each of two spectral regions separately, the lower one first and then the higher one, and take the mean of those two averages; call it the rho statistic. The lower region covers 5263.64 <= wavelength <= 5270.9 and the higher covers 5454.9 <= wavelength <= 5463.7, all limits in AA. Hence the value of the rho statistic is 0.951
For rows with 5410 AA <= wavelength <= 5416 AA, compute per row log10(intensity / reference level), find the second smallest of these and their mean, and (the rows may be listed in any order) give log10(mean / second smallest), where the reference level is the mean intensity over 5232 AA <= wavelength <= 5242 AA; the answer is -0.11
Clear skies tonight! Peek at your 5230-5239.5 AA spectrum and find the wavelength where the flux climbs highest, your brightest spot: 5235.24 AA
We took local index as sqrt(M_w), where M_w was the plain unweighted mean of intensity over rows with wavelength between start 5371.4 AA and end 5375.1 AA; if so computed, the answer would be 0.93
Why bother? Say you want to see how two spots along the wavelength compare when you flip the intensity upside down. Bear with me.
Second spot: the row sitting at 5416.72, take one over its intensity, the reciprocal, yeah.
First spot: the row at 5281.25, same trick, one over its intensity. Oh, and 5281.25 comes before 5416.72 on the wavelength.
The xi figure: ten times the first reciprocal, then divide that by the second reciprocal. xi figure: 10.2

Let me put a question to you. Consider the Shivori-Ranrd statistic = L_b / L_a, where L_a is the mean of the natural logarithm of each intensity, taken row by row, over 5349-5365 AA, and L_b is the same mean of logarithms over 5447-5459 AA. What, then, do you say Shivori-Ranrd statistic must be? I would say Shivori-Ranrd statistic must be 0.3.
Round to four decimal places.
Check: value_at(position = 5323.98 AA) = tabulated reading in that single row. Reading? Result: 0.9733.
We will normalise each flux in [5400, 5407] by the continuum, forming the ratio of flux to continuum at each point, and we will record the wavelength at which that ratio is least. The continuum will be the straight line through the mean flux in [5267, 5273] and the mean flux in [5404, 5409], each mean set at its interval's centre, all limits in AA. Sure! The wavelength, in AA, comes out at 5401.78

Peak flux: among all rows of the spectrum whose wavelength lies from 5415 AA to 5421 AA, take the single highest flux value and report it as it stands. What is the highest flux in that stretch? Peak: 0.9938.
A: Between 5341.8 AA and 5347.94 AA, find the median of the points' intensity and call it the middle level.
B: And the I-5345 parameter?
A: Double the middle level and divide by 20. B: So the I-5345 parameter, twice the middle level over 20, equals 0.088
